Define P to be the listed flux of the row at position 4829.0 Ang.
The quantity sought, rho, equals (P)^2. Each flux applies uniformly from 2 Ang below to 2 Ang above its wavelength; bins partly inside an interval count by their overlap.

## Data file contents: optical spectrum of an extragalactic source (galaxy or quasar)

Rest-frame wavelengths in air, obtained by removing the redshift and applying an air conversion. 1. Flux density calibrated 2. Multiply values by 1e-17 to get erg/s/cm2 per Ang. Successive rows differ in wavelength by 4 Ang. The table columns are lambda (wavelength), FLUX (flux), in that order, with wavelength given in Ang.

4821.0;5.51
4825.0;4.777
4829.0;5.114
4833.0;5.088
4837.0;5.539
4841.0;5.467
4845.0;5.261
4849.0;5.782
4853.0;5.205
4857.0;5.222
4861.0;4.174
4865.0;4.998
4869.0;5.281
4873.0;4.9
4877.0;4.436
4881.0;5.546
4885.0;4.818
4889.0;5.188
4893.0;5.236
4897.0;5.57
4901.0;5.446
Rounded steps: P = 5.114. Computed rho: 26.2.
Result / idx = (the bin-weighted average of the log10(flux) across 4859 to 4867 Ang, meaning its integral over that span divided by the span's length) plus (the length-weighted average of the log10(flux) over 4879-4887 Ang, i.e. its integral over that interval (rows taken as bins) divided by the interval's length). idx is 1.37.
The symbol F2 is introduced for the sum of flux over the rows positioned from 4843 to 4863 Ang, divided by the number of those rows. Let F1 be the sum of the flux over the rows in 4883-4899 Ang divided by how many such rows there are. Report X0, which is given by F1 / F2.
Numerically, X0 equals 1.01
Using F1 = 5.20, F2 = 5.13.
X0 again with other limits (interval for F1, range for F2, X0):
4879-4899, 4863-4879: 1.08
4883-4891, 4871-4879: 1.07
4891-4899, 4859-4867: 1.18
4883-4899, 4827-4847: 0.98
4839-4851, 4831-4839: 1.04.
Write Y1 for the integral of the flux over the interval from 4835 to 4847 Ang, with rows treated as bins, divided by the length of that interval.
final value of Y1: 5.4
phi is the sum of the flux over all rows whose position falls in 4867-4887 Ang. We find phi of 25.0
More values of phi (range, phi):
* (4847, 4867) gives 25.4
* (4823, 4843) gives 26.0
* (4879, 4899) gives 26.4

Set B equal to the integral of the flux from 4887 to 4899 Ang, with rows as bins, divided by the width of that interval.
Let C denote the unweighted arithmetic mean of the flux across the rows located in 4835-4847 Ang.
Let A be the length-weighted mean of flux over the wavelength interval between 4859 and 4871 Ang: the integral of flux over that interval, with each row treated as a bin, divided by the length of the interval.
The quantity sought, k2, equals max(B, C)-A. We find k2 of 0.6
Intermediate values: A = 4.82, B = 5.33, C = 5.4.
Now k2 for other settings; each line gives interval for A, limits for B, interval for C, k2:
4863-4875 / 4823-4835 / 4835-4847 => 0.4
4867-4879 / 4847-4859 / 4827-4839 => 0.5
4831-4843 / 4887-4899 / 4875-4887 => 0.0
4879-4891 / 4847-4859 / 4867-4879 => 0.2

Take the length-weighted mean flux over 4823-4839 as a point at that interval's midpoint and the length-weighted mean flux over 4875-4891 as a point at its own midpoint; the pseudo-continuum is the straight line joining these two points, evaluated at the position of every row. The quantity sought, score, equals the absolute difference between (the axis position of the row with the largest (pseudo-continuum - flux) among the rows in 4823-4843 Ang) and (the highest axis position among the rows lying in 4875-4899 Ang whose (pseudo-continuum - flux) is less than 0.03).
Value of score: 72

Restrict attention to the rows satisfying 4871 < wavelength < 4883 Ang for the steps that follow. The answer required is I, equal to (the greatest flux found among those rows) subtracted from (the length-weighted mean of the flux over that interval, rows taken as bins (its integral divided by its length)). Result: -0.59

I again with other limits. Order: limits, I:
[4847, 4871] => -0.67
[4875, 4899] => -0.44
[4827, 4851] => -0.41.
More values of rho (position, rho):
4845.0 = 27.7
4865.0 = 25.0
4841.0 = 29.9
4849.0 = 33.4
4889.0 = 26.9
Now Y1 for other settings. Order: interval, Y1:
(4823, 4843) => 5.2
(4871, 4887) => 4.9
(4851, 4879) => 4.9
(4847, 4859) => 5.4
